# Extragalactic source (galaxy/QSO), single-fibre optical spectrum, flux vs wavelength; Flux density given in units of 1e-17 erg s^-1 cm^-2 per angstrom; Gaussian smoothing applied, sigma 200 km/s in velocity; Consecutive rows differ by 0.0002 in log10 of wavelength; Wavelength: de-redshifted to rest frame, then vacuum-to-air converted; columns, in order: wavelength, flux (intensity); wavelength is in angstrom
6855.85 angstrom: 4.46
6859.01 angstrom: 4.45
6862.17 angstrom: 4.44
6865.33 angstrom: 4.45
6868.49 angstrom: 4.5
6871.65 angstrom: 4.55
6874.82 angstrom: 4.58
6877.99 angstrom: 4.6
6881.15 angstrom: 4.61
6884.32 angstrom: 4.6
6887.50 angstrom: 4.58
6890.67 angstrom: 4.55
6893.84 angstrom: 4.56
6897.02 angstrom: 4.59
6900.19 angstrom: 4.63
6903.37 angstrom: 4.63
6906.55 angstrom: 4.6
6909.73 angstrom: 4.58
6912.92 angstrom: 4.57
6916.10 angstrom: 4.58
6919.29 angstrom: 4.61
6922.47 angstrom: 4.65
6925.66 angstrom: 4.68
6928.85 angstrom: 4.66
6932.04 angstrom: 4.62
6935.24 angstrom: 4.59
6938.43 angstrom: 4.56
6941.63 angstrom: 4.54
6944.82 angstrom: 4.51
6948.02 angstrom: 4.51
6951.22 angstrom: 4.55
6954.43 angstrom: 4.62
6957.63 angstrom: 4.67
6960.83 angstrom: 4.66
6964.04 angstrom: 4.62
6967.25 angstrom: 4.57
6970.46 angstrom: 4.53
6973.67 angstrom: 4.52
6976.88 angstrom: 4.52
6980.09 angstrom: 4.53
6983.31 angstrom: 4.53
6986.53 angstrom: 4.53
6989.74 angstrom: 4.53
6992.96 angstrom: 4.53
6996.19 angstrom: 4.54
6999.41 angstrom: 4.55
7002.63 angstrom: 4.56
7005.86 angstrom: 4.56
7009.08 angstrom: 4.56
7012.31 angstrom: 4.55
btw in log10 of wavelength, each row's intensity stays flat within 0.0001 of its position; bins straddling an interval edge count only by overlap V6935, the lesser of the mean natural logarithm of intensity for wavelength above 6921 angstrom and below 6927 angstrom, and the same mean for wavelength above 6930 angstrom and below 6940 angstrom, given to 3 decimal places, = 1.524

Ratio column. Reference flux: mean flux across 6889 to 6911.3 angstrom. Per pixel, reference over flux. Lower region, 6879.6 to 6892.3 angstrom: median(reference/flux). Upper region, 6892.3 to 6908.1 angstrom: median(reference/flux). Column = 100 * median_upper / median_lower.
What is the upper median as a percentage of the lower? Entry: 99.8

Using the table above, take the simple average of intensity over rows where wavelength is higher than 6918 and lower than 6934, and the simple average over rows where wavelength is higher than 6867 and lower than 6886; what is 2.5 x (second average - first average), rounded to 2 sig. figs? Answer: -0.18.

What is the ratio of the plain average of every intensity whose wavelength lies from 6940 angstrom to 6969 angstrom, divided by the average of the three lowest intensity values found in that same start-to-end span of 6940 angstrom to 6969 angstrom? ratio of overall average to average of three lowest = 1.01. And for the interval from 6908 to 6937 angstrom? 1.01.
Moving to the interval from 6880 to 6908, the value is 1.01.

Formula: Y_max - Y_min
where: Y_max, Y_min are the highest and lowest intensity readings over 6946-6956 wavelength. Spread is 0.11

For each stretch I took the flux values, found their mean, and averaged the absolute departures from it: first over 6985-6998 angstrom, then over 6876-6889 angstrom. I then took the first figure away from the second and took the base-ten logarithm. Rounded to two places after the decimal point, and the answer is -2.30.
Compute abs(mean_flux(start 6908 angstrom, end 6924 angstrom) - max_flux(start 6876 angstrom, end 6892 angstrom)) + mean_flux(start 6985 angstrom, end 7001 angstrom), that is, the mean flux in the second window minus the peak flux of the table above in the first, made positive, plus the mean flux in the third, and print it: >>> 4.55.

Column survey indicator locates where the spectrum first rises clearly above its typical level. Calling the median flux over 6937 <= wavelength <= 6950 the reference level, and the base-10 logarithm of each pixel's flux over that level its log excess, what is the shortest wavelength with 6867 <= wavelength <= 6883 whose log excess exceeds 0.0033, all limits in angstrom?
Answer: 6874.82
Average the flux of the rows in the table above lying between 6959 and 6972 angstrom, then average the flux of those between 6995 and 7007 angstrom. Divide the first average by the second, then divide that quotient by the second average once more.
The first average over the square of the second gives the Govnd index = 0.222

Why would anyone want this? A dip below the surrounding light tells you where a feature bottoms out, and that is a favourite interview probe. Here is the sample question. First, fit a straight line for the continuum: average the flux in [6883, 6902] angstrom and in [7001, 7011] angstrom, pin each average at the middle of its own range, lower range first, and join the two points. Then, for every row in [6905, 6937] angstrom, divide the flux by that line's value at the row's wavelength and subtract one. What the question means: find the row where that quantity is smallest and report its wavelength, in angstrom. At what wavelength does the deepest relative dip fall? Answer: 6912.92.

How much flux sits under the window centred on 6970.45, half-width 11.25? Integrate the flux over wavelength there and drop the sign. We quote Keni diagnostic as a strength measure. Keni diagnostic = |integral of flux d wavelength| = 103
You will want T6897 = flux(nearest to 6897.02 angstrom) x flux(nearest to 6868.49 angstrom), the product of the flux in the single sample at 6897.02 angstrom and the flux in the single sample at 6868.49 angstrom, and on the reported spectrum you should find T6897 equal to 20.7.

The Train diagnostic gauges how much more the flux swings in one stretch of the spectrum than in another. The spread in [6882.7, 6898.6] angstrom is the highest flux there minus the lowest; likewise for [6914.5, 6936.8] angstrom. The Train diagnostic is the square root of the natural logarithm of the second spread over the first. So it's 0.83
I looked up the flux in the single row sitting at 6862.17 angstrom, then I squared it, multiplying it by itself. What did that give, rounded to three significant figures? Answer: 19.7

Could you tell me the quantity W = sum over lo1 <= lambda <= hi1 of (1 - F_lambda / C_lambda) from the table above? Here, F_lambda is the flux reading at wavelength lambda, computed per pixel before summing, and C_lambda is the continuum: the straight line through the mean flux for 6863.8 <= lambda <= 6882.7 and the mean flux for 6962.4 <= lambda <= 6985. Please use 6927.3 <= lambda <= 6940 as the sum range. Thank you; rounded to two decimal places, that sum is -0.05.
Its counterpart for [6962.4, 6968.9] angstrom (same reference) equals -0.02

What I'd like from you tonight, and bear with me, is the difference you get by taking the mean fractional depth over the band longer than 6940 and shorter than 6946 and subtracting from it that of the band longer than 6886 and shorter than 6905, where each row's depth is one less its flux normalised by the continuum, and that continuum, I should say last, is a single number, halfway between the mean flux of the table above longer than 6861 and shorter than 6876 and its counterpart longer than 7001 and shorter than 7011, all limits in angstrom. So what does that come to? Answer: 0.014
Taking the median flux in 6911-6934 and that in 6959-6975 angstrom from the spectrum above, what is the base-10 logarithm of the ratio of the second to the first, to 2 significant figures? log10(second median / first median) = -0.0047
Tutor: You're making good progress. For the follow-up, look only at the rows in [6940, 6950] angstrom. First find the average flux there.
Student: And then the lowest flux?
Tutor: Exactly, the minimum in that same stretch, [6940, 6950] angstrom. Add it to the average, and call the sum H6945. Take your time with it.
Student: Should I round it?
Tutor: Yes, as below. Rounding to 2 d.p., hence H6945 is 9.03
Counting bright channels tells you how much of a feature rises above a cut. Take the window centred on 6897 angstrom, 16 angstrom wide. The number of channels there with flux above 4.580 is 3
